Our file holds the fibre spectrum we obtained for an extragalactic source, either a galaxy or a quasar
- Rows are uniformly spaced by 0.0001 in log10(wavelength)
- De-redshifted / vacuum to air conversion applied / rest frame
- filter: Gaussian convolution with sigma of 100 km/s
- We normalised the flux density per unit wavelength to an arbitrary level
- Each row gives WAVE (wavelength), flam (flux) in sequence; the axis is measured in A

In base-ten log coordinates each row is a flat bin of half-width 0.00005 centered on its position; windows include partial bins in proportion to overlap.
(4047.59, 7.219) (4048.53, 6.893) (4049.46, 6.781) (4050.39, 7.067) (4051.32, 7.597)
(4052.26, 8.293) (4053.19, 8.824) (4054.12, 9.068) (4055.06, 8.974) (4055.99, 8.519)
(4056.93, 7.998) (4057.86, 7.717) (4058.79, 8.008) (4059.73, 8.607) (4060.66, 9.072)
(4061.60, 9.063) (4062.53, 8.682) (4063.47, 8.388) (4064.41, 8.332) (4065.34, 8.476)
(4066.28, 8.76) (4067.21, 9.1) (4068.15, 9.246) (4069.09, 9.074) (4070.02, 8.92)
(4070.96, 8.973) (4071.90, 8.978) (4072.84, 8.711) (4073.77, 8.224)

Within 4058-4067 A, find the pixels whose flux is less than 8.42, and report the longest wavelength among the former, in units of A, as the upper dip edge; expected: 4064.41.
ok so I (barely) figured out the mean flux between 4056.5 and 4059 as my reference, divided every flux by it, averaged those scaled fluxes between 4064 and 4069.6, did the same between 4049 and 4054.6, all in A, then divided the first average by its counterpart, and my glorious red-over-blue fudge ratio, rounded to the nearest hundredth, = 1.11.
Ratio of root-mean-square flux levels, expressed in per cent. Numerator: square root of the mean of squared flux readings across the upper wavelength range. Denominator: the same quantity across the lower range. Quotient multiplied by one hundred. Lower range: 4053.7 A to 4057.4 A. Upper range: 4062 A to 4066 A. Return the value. 98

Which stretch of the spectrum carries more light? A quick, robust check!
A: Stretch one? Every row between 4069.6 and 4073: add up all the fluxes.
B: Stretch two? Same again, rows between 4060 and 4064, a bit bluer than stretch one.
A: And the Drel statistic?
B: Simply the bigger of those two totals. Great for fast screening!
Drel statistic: 35.6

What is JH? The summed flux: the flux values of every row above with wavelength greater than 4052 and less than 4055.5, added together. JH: 35.2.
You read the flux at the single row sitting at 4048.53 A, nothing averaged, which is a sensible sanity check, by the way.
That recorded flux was 6.893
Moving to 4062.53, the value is 8.682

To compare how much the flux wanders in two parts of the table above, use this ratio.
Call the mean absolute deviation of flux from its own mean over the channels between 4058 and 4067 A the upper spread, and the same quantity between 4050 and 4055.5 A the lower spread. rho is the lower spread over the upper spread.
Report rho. 2.46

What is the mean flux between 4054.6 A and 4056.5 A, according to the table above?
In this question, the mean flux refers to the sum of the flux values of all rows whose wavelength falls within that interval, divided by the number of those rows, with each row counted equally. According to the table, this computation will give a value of 8.7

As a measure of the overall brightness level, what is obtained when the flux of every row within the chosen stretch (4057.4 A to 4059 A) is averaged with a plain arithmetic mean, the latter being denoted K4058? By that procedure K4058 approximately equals 7.9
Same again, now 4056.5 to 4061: 8.3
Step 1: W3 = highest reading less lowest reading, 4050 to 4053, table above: 1.2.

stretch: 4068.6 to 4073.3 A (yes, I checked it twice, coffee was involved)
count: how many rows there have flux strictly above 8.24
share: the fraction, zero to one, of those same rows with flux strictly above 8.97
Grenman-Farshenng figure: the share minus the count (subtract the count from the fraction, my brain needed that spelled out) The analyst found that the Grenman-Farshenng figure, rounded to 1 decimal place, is -4.4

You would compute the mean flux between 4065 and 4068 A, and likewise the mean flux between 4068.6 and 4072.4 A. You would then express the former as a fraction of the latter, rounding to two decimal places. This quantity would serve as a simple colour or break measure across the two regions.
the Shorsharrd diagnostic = 0.98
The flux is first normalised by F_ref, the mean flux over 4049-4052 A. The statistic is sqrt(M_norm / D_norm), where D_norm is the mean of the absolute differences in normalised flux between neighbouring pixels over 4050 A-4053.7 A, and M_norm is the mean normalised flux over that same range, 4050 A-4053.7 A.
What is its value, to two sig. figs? 3.7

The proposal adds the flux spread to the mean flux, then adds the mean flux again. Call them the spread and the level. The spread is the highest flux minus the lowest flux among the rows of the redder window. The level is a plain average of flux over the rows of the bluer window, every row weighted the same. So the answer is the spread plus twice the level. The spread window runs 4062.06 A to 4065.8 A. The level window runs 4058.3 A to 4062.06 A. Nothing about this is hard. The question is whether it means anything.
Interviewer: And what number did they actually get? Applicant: 17.7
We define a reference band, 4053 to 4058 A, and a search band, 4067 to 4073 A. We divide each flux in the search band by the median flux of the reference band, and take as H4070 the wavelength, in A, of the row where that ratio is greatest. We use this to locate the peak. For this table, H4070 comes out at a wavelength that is 4068.15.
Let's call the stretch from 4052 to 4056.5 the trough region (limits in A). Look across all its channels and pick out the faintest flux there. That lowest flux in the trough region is 8.293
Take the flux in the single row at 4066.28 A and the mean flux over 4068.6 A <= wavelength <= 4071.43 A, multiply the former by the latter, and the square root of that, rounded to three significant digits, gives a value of 8.87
